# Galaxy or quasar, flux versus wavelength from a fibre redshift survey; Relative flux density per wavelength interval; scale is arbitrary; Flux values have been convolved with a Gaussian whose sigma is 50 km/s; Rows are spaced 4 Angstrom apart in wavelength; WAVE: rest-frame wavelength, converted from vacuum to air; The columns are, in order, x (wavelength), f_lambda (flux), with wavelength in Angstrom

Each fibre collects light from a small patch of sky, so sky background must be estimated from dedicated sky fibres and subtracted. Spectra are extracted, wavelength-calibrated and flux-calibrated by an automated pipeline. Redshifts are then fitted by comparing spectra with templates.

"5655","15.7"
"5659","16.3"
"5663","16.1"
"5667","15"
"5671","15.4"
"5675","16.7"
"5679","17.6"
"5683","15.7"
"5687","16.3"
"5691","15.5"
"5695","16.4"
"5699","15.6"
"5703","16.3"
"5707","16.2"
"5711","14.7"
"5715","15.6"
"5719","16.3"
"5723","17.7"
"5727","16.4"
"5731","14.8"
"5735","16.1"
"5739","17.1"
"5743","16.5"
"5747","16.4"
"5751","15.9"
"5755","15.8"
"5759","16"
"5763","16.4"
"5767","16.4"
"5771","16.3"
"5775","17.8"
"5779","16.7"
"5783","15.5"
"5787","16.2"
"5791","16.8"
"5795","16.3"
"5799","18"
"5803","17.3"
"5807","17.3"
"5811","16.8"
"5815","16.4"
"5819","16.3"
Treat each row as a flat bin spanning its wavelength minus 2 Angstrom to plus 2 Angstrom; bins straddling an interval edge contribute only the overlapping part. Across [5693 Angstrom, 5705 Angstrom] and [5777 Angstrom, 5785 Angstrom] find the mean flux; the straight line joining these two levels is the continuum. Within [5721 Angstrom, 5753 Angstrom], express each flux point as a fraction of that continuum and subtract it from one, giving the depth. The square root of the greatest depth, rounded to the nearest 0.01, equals 0.28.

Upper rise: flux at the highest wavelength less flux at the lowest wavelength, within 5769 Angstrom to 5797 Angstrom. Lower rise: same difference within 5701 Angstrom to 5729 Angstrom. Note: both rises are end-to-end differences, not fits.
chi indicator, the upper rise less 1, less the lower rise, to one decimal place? -1.1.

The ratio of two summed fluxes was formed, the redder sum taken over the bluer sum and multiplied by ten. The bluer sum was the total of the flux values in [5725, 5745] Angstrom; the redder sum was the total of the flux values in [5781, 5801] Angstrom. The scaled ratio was 10.2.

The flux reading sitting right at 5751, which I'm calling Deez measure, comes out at 15.9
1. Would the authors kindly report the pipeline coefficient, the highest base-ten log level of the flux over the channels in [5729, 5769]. 1.23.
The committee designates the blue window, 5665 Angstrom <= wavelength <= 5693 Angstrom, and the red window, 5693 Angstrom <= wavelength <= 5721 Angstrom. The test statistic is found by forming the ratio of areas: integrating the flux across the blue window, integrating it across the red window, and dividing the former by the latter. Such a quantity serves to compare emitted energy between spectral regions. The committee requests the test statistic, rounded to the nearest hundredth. 1.01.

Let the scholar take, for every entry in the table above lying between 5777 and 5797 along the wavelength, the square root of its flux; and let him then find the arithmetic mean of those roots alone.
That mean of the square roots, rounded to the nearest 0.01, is 4.04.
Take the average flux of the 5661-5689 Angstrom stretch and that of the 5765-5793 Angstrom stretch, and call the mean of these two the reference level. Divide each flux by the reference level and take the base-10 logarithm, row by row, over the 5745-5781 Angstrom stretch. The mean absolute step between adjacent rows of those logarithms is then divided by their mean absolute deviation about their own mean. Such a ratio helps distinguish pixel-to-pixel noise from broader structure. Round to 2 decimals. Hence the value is 1.31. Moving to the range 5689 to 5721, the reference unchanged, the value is 1.69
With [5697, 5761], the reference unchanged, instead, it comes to 1.51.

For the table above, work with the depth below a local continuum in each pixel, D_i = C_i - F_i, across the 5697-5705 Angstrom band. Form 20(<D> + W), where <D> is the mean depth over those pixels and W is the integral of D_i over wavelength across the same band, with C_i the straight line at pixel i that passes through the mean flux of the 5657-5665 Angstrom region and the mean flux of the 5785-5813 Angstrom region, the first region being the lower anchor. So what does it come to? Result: 85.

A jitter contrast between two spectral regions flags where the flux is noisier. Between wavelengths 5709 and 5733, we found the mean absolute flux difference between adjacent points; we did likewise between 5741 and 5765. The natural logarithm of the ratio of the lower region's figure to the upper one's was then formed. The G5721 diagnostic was 1.5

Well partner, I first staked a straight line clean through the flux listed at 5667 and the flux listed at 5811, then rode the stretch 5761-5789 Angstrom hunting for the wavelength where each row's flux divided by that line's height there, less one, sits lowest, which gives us 5783 Angstrom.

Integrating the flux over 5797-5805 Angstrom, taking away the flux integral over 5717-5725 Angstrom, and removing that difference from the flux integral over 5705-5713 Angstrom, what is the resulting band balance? 118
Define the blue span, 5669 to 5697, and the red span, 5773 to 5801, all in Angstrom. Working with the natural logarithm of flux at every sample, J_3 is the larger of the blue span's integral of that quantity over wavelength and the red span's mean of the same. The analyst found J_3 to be 78.00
